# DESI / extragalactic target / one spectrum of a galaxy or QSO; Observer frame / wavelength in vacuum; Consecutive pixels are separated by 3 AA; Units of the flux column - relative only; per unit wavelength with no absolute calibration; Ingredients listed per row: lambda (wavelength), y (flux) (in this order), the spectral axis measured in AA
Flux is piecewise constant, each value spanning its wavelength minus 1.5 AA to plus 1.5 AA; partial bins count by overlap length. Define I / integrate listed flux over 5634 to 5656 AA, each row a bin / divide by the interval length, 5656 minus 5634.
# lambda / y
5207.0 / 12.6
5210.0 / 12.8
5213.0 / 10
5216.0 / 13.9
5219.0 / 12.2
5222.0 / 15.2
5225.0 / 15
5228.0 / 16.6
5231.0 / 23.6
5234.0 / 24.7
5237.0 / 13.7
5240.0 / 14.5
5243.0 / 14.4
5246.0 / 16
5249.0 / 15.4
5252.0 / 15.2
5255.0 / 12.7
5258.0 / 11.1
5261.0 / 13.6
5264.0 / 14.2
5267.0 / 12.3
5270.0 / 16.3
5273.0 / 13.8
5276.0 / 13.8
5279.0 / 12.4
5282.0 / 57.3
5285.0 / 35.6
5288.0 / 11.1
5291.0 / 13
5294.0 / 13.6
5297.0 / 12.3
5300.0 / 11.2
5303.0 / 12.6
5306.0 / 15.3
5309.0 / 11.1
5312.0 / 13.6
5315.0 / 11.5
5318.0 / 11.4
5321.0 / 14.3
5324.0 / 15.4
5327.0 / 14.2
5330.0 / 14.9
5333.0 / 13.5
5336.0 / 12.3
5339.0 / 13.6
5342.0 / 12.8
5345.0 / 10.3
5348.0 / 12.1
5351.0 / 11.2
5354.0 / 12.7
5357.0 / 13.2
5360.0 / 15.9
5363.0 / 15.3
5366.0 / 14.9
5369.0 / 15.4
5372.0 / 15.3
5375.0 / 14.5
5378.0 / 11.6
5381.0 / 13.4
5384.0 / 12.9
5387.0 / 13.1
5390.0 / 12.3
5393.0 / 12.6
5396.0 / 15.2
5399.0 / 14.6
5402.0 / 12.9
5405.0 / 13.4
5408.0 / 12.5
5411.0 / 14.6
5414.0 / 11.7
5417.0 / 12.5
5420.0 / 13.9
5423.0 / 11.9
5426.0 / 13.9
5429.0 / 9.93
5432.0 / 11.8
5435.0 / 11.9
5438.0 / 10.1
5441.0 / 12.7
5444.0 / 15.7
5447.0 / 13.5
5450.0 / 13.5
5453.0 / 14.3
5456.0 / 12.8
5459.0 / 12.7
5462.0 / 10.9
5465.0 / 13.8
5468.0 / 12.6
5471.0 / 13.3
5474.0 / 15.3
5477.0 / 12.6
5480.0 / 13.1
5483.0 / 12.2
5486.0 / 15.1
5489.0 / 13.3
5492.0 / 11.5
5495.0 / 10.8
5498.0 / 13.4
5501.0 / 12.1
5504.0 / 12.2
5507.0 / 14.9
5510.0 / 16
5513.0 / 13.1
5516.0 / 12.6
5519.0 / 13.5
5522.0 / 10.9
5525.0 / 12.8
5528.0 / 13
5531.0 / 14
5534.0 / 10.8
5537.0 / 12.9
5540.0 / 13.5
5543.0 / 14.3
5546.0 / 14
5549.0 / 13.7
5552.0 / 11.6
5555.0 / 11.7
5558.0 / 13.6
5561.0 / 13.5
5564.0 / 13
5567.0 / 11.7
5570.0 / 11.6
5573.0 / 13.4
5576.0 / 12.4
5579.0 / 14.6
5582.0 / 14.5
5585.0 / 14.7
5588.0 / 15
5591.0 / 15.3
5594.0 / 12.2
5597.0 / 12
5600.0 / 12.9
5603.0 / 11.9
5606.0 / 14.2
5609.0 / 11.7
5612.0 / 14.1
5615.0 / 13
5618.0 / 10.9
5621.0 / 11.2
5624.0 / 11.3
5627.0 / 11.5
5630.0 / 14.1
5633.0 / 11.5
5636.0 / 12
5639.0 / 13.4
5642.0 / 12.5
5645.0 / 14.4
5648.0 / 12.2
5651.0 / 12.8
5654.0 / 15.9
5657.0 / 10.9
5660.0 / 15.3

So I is 13.2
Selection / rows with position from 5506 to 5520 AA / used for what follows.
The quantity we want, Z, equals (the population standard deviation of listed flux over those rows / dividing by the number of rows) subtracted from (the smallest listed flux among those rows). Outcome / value 11.3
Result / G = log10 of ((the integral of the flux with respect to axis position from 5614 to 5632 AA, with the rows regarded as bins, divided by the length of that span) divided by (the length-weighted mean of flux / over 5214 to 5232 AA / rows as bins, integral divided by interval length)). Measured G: -0.12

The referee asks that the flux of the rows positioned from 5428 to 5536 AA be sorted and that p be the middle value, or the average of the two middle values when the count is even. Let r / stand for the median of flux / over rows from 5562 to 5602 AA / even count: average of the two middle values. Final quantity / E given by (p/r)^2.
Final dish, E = 0.97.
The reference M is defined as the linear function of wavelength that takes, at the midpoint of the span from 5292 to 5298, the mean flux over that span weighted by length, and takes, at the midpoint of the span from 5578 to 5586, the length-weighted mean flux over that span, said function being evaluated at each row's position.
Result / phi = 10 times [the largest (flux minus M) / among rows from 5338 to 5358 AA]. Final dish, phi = 3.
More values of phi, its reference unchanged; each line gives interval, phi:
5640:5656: 9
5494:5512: 18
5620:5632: -8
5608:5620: -7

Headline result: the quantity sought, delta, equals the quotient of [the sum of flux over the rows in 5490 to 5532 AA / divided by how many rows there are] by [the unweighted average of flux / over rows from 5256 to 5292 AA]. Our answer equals 0.69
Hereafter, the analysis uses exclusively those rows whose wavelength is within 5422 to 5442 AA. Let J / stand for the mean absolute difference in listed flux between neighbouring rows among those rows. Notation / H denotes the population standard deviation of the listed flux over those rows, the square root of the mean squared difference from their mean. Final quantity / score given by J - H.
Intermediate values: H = 1.29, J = 2.1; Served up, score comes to 0.8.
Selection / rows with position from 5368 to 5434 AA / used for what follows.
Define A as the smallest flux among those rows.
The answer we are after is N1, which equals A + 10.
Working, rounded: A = 9.93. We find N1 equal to 19.9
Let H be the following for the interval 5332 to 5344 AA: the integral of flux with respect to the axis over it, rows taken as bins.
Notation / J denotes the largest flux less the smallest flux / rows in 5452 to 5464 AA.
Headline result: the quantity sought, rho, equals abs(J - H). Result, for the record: 152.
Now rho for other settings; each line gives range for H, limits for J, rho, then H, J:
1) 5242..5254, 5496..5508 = 179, 182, 2.8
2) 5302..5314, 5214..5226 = 154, 157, 3.0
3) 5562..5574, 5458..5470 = 146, 149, 2.9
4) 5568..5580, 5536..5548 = 153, 155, 1.4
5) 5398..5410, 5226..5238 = 149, 160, 11.0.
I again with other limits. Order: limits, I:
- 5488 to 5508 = 12.5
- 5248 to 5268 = 13.5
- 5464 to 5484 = 13.3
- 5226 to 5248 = 17.5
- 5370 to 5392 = 13.3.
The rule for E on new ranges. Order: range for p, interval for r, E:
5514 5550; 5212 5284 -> 0.86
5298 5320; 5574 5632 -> 0.79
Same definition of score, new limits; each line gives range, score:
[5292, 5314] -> 0.8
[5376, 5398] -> 0.0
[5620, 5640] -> 0.2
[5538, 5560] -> -0.1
